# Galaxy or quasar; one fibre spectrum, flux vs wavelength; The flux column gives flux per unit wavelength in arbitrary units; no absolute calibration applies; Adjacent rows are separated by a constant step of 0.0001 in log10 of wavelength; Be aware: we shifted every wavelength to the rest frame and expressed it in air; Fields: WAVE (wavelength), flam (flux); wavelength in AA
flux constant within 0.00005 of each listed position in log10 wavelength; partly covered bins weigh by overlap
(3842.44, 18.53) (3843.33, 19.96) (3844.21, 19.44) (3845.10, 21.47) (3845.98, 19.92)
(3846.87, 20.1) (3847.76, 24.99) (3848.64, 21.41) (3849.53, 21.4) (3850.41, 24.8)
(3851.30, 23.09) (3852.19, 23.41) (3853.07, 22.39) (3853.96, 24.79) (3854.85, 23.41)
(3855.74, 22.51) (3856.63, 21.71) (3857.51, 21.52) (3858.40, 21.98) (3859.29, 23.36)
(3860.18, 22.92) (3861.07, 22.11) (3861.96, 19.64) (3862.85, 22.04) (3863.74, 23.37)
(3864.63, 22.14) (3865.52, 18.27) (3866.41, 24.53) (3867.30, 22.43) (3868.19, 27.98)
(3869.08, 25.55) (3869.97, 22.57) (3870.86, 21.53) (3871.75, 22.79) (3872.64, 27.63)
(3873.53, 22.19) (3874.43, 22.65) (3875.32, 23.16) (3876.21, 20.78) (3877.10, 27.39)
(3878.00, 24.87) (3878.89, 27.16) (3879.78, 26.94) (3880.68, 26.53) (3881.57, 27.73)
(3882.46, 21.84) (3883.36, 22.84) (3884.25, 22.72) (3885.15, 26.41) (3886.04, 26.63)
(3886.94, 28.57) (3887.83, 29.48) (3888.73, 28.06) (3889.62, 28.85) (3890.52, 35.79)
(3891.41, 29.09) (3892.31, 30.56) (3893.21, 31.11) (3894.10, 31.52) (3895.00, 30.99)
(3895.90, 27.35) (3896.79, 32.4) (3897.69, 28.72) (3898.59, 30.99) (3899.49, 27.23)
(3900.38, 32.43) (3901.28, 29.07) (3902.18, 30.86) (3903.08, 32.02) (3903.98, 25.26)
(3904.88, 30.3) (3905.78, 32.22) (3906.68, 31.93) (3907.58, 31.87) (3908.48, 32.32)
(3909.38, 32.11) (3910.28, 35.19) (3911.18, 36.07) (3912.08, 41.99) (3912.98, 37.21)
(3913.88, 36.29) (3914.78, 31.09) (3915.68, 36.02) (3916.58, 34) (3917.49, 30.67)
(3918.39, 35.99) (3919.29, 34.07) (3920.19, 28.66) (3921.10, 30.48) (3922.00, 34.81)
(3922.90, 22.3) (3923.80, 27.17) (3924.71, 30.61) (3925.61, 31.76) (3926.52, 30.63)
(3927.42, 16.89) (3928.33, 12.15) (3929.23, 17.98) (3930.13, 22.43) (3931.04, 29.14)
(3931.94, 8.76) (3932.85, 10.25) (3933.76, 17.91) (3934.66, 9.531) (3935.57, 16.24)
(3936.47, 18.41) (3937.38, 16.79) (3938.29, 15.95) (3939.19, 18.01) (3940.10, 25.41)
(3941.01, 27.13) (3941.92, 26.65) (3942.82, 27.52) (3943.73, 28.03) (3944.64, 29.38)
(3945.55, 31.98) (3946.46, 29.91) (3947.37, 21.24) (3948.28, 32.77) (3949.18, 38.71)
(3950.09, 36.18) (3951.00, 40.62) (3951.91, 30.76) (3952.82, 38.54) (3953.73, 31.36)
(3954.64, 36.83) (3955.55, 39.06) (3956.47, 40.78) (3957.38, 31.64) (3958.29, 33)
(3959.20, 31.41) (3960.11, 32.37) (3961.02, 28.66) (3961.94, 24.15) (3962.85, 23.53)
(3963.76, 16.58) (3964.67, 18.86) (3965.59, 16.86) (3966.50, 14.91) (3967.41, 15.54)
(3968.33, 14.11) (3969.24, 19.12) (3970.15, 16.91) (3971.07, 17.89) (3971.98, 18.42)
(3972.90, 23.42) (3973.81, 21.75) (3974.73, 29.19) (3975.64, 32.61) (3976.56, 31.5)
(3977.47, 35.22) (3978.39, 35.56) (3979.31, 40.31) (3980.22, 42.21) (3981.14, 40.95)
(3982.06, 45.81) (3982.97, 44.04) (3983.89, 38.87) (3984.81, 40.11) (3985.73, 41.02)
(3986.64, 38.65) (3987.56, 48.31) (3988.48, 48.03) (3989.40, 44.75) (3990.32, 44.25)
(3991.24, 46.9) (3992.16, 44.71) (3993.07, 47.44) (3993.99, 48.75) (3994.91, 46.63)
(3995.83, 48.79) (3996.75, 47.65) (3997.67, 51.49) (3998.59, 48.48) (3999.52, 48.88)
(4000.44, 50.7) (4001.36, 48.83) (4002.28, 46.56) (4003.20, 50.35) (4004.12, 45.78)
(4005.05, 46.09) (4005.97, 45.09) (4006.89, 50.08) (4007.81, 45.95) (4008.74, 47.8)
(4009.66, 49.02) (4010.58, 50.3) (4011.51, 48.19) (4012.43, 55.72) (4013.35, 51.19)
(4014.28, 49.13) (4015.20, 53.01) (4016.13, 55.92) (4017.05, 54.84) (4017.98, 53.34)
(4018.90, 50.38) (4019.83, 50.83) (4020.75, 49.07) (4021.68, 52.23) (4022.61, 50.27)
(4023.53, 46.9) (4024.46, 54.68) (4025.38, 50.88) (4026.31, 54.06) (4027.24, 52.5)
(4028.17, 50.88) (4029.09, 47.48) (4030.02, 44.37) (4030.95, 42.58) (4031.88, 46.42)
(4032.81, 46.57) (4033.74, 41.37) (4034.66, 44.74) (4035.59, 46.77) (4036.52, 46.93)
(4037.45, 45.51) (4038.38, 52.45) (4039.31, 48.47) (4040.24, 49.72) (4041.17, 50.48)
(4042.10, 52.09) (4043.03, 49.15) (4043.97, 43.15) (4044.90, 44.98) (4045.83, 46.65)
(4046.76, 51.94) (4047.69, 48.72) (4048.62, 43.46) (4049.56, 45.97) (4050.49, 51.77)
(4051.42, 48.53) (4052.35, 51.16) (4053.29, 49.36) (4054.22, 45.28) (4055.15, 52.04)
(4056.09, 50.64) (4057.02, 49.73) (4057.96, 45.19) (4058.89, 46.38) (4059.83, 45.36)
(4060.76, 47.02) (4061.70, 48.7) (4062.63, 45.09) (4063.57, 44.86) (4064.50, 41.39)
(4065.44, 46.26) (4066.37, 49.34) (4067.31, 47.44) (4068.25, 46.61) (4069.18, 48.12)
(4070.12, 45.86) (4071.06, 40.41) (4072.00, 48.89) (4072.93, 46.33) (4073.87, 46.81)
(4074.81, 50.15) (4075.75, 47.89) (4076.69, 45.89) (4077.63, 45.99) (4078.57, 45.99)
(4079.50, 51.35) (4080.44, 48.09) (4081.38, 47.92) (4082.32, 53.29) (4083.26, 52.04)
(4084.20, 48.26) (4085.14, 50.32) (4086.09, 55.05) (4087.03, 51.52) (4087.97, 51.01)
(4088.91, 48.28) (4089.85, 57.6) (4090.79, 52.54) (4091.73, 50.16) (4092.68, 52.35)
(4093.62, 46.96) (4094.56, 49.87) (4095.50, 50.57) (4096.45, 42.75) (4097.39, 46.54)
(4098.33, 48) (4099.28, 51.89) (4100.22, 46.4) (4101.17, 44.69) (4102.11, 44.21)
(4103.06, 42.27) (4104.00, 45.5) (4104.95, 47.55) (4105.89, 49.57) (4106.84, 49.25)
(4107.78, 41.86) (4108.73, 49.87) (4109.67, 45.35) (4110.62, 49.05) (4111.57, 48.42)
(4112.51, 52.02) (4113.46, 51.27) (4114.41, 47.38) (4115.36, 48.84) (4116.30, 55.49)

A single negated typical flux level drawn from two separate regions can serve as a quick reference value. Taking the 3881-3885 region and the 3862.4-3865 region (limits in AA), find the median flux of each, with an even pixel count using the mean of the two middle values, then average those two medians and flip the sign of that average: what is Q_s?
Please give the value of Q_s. -22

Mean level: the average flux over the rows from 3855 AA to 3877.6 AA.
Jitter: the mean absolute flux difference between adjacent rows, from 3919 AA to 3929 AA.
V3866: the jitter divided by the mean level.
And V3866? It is 0.23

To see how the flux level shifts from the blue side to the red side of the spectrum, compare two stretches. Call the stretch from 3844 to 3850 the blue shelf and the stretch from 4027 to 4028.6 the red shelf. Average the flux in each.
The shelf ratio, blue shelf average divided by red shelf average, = 0.41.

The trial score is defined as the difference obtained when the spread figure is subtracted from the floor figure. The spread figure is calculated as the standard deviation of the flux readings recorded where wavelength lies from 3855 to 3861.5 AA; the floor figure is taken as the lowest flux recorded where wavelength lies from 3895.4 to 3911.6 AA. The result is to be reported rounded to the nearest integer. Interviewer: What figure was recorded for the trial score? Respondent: 25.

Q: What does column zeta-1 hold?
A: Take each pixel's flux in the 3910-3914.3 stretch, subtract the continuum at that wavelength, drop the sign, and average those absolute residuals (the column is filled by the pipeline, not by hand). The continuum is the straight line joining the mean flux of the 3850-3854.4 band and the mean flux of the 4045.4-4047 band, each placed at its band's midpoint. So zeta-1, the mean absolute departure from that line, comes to 6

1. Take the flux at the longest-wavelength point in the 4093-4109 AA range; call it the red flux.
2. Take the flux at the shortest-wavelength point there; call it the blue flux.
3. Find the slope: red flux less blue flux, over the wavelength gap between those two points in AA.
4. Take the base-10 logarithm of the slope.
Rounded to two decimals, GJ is -0.72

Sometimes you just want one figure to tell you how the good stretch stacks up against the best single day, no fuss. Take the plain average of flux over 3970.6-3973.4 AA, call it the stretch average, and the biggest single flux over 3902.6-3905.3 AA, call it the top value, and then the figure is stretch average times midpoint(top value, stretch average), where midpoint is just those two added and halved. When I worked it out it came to 517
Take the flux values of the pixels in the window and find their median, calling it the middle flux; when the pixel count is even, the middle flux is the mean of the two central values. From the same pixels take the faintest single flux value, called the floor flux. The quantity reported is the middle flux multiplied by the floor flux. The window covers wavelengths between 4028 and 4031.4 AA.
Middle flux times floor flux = 1955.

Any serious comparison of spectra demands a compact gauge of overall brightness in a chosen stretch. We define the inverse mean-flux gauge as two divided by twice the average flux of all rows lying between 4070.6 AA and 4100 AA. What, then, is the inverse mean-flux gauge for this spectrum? 0.020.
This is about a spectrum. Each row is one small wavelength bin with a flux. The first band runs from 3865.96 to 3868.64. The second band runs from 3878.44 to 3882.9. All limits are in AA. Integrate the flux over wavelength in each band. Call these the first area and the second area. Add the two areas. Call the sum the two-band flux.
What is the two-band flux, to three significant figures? 183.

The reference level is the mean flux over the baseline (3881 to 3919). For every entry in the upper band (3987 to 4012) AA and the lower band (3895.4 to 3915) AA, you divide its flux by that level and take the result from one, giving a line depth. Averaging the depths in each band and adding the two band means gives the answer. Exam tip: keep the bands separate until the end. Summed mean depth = -0.59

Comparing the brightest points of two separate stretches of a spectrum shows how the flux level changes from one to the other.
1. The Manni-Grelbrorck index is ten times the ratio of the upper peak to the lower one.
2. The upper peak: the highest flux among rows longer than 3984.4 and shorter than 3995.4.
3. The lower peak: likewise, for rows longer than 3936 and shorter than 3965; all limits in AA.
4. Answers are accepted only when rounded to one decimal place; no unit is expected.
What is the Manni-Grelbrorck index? 12.0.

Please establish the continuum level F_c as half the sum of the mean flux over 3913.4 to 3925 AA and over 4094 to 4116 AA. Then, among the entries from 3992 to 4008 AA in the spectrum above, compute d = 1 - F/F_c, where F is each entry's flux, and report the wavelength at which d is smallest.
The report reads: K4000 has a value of 3997.67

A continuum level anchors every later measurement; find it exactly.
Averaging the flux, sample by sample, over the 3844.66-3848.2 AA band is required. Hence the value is 21.6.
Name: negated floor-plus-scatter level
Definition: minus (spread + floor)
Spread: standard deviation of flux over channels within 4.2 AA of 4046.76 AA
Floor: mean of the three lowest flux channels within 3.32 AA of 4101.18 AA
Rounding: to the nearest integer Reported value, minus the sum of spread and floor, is -47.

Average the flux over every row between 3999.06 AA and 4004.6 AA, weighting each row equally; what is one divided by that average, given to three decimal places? 0.021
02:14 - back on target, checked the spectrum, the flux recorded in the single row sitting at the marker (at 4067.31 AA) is 47.44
